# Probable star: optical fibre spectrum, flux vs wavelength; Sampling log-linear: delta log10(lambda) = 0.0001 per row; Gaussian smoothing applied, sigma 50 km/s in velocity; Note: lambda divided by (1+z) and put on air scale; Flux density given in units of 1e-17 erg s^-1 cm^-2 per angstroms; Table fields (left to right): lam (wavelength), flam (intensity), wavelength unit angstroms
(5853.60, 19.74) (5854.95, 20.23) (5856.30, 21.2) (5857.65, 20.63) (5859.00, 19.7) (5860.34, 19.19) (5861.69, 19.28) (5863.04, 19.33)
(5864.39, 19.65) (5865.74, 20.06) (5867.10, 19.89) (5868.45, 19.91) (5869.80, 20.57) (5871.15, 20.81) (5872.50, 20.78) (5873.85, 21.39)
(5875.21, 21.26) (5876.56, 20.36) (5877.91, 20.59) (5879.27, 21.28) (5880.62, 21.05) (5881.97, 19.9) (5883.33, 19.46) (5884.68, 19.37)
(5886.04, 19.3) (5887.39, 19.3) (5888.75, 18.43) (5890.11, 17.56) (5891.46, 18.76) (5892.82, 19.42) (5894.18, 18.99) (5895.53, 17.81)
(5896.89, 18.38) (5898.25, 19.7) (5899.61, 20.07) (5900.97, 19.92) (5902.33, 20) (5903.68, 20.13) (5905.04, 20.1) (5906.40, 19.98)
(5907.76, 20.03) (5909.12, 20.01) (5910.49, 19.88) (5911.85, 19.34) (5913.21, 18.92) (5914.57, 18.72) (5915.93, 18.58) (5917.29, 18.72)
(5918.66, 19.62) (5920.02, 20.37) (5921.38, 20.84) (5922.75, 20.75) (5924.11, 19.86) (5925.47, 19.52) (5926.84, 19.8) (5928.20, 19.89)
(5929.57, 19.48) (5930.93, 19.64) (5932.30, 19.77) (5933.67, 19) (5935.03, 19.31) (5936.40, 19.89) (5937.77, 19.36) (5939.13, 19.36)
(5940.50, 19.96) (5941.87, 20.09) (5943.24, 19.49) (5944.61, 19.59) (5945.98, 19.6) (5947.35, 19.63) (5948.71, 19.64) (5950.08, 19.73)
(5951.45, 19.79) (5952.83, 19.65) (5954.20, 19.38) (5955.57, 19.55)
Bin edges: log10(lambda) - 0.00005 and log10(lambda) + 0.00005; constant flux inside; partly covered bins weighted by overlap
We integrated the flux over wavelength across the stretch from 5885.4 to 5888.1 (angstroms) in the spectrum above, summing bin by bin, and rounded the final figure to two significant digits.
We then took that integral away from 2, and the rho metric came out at -50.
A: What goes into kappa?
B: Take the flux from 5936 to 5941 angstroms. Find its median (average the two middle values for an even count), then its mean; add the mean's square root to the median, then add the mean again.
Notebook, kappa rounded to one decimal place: 43.7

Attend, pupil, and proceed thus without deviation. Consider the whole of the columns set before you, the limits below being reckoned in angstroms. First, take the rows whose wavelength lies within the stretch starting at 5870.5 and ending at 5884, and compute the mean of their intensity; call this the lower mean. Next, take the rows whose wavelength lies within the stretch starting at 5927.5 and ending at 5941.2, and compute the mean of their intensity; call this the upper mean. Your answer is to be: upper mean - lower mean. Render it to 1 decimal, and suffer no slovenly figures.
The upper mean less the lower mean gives -1.1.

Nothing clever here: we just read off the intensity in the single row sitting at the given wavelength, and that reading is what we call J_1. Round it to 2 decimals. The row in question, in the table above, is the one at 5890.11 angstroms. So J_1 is 17.56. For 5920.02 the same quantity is 20.37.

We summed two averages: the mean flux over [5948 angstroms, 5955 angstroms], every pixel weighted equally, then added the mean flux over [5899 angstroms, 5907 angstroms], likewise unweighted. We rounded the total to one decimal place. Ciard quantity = 39.7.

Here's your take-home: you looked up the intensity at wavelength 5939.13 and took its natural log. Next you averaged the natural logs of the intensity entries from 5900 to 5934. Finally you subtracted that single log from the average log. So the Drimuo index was 0.018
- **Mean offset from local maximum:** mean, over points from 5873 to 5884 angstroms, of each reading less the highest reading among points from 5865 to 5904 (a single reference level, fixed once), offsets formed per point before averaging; -0.73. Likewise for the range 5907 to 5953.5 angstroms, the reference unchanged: -1.75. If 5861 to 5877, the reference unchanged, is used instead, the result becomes -1.12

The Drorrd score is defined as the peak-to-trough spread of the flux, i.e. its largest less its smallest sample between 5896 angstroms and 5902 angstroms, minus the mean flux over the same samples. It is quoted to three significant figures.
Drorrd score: -17.8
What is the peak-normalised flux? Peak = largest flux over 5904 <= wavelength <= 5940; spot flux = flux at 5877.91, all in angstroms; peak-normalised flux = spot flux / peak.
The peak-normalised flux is 0.99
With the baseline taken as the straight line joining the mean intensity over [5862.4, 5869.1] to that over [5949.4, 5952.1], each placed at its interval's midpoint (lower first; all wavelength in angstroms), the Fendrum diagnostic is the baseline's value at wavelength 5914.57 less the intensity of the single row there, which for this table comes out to 1.0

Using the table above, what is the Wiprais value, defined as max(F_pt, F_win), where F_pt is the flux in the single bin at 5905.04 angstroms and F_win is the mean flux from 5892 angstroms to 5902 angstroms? 20.1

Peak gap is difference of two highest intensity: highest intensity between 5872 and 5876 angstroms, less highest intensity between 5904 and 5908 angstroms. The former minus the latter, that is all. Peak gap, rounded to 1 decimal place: 1.3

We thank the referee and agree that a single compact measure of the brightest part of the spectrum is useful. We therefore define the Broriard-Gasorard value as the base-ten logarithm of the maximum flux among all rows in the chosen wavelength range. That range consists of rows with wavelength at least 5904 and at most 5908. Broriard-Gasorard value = 1.30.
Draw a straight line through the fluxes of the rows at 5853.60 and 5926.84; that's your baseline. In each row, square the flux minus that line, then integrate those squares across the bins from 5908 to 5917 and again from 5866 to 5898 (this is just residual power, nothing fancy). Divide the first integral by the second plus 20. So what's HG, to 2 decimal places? 0.09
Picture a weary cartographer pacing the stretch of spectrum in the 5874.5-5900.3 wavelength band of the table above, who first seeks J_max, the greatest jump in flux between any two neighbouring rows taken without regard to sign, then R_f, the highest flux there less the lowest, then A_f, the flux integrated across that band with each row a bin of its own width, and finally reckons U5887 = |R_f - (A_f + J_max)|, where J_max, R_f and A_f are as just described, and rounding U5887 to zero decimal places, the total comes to 501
